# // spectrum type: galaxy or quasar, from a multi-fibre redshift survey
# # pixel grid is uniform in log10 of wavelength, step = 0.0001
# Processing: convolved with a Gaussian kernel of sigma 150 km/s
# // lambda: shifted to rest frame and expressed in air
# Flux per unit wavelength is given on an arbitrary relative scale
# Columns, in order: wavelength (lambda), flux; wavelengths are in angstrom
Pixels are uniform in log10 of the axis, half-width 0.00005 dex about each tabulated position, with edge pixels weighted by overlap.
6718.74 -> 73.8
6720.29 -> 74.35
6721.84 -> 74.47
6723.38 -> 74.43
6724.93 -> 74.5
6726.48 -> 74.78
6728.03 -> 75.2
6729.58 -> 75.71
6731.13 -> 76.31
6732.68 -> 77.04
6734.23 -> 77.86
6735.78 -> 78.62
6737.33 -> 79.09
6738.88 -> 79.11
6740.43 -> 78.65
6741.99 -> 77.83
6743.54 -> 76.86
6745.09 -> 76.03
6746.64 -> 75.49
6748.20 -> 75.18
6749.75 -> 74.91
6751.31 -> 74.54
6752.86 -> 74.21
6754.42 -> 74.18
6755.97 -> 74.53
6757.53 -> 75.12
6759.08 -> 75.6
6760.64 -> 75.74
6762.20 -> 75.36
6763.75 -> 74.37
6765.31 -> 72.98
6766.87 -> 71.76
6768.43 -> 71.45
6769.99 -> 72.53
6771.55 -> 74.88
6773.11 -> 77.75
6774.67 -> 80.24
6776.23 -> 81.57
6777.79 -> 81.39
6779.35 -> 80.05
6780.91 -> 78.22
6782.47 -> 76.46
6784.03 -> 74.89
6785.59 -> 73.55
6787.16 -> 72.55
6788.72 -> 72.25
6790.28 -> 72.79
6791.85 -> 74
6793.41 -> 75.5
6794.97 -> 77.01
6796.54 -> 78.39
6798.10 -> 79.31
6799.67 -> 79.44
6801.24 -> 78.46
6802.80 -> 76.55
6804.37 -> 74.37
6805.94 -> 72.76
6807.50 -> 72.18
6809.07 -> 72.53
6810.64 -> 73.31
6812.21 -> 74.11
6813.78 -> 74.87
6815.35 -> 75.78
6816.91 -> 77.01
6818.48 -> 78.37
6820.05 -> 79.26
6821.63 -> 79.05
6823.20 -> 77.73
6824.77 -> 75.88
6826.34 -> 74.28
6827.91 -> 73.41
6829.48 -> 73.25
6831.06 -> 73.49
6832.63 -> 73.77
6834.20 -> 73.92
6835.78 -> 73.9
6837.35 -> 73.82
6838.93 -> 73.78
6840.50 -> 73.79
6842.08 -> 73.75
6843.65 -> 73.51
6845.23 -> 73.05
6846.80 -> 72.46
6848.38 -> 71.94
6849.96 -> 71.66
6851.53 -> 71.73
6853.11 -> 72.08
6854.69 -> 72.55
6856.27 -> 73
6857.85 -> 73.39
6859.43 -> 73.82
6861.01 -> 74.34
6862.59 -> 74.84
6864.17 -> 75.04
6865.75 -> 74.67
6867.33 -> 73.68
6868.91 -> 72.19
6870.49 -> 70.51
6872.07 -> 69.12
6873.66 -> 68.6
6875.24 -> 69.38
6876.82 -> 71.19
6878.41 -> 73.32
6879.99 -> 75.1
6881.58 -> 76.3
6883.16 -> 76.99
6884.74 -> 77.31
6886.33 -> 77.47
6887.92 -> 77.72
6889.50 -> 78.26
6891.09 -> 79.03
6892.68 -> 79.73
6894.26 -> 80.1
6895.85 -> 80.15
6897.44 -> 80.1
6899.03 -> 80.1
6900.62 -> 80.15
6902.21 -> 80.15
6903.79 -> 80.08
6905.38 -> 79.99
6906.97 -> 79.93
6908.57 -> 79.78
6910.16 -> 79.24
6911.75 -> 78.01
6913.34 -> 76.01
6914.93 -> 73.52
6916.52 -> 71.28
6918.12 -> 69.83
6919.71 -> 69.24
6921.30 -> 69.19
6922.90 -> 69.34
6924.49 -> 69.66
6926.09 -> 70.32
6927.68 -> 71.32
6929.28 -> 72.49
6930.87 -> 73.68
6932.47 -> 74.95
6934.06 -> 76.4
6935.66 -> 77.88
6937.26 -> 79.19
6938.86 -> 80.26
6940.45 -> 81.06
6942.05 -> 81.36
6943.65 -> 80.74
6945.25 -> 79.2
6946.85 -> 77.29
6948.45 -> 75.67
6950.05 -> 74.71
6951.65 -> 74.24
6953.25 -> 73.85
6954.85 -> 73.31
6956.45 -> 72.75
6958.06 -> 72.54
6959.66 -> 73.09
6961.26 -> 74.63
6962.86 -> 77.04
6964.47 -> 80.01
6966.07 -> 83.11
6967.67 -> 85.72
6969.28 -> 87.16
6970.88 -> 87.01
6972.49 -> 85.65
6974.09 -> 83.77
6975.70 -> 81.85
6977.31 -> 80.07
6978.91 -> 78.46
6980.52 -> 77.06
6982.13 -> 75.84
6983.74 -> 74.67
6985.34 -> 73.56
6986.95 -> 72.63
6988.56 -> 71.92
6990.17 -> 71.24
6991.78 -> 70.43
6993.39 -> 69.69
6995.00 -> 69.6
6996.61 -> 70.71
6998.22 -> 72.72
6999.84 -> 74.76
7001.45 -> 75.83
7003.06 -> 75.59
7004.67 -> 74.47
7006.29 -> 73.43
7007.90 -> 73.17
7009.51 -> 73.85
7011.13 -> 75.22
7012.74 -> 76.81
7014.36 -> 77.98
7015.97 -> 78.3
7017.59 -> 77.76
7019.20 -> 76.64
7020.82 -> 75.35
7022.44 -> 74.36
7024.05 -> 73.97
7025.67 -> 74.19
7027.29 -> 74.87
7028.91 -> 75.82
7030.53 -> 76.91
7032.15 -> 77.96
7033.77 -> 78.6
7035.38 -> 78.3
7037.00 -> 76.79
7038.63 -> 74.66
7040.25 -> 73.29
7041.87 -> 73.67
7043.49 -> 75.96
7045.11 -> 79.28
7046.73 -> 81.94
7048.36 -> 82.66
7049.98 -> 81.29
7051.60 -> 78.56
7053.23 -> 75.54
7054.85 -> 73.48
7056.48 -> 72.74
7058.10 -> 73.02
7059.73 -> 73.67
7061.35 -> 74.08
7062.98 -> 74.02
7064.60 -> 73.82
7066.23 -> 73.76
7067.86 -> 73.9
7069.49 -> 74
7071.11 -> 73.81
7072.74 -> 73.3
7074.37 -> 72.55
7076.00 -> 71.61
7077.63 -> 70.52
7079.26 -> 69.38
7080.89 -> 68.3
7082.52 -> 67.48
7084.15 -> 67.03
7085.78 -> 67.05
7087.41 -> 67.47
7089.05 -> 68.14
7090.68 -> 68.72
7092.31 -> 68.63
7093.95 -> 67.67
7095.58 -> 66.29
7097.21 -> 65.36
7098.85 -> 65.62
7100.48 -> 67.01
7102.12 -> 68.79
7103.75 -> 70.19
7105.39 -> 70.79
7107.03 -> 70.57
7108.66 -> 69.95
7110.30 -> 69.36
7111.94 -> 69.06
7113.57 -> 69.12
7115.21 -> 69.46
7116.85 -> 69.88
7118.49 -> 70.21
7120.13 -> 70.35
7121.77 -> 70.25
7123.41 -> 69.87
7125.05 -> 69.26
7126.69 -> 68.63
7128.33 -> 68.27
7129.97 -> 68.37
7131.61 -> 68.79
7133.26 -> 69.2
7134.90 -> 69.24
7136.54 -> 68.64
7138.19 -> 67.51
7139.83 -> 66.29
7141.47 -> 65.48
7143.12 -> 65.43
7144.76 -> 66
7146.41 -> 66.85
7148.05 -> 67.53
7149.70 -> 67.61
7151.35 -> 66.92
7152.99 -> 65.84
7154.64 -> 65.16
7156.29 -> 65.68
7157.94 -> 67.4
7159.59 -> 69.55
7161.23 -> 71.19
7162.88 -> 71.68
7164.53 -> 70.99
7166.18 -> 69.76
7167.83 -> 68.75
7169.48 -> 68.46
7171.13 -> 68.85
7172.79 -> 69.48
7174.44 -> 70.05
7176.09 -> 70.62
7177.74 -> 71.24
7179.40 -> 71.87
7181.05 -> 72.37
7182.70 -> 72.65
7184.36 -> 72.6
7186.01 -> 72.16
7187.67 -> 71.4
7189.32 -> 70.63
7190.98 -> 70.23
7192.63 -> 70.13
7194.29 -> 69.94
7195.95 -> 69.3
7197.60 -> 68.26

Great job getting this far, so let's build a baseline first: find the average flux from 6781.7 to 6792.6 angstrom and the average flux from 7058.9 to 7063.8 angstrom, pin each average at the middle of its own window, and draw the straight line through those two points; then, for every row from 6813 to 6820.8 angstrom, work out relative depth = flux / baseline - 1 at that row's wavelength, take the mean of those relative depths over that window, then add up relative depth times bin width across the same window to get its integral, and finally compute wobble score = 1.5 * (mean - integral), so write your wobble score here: -0.45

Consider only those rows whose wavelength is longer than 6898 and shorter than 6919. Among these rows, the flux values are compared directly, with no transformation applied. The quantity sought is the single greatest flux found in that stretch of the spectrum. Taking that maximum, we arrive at 80.15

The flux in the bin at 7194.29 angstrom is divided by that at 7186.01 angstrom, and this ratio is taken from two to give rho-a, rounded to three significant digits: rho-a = 1.03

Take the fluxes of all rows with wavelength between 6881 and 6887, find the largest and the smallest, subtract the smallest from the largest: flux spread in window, 1.2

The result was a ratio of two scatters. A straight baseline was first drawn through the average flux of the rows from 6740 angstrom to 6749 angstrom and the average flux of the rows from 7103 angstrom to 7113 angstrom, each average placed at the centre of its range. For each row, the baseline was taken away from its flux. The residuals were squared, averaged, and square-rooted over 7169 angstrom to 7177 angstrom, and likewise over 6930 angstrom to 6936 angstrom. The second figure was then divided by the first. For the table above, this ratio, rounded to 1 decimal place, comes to 2.8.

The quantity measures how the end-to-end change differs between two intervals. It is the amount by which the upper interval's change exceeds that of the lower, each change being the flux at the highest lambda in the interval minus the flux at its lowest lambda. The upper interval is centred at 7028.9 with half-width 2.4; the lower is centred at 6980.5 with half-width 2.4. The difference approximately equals 4.7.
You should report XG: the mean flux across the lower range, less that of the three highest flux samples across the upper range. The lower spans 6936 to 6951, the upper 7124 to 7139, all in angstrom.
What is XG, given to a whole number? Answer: 10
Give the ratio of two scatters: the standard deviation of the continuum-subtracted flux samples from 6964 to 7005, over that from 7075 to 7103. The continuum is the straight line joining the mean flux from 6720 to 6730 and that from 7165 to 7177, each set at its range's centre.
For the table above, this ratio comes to 3.6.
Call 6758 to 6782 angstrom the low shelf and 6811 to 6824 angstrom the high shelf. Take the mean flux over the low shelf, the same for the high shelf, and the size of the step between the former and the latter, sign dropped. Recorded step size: 1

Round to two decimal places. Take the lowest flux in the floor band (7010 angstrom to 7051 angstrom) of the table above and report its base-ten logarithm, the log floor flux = 1.87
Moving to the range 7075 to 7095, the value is 1.83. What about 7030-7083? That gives 1.83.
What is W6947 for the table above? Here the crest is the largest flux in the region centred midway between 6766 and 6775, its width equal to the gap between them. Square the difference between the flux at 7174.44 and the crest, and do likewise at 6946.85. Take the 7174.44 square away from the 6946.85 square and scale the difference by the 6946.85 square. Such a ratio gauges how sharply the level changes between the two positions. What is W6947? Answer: -11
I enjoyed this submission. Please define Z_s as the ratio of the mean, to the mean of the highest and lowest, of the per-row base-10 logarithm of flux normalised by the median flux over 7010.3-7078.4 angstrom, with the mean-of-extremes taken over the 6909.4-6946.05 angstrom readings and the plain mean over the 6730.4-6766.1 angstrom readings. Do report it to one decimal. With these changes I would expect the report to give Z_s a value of 4.8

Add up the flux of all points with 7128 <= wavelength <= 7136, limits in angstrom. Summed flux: 344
